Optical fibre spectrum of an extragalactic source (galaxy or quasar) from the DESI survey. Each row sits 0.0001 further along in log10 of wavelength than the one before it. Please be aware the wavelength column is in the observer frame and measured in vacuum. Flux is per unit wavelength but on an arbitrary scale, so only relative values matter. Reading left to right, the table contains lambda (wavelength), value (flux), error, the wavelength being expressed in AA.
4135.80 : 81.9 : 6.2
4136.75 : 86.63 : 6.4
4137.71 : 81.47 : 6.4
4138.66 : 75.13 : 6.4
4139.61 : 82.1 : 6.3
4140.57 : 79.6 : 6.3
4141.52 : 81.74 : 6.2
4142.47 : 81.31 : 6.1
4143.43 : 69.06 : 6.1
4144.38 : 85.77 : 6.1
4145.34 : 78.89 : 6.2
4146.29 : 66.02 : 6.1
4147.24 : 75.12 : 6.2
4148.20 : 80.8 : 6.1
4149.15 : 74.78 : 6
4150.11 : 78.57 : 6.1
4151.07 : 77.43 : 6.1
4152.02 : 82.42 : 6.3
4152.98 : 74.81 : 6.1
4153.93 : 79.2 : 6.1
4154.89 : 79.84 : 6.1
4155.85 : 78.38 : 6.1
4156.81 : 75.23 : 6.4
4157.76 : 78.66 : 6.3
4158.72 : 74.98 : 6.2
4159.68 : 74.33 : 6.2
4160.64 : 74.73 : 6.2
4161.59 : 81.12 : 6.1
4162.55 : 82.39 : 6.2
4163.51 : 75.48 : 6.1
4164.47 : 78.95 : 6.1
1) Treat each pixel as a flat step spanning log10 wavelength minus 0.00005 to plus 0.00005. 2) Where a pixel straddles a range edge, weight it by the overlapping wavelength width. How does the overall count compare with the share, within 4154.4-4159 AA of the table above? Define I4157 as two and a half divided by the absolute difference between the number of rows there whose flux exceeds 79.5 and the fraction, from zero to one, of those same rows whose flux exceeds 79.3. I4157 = 3.1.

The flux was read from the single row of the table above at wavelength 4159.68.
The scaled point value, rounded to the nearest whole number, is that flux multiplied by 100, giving 7433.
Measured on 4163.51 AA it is 7548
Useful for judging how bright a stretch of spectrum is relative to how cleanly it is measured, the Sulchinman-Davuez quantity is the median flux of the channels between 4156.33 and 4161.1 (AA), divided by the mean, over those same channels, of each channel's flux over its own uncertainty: 6.21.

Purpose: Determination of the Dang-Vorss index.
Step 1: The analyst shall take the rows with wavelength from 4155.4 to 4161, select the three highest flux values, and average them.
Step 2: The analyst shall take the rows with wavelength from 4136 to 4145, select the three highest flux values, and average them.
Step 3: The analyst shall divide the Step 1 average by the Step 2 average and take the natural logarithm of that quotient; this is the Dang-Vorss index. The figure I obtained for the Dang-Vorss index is -0.091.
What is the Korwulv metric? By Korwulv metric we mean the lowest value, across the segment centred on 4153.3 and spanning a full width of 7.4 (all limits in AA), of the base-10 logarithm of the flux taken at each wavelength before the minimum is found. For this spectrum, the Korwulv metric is 1.87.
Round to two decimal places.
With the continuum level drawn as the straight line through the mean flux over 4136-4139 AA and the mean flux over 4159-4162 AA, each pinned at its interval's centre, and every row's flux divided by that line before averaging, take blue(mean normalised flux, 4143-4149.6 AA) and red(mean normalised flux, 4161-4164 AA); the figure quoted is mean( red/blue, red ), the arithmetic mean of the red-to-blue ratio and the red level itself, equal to 1.07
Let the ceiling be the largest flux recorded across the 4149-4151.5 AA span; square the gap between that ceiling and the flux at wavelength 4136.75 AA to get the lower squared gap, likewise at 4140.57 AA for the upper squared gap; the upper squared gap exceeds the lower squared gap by -64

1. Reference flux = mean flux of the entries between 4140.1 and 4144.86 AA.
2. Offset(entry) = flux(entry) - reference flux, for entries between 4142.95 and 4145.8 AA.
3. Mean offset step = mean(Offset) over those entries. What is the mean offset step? -1.6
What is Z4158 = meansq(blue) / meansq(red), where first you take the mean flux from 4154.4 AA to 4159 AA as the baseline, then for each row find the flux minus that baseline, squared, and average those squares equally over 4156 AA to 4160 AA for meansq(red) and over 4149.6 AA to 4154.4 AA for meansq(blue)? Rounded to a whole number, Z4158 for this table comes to 1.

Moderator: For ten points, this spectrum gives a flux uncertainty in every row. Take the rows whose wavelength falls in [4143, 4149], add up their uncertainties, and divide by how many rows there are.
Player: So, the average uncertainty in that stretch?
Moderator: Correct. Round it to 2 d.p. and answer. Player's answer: 6.13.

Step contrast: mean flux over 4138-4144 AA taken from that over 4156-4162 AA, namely -2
